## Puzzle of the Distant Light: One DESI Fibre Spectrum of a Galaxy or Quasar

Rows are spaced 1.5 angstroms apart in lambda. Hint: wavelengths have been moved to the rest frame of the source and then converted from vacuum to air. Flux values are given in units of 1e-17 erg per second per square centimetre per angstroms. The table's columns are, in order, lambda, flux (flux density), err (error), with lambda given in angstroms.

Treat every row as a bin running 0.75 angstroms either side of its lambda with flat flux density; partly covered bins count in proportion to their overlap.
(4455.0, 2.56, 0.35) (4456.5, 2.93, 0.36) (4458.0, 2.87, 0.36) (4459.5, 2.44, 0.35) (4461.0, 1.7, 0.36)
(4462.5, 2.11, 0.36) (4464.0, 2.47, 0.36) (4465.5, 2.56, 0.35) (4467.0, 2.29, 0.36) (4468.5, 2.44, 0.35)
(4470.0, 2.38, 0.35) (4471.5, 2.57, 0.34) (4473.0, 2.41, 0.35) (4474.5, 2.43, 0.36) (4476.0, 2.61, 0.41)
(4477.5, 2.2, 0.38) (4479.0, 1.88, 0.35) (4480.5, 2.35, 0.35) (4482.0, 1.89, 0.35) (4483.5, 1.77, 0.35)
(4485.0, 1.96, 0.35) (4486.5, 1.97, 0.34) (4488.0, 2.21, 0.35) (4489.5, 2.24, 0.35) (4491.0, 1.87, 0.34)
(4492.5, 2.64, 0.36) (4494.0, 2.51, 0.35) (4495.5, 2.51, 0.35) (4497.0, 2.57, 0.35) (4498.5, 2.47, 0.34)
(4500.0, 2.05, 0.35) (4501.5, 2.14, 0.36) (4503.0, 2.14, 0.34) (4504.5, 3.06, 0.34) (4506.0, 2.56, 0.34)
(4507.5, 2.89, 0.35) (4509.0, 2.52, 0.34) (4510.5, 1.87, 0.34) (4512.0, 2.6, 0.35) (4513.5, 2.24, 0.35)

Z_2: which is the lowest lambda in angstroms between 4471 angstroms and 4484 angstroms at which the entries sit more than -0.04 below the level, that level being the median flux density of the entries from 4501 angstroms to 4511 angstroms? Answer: 4473.0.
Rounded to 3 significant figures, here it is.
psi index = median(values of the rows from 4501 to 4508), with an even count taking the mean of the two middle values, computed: 2.56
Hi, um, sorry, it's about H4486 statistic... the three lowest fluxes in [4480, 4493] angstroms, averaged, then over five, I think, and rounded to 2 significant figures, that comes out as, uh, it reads 0.37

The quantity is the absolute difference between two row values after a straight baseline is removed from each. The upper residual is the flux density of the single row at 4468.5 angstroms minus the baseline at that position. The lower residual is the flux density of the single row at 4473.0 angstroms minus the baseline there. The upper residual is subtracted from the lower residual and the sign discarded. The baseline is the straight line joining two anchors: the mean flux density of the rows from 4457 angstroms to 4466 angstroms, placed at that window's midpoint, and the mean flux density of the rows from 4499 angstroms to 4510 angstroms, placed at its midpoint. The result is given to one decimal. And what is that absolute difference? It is 0.0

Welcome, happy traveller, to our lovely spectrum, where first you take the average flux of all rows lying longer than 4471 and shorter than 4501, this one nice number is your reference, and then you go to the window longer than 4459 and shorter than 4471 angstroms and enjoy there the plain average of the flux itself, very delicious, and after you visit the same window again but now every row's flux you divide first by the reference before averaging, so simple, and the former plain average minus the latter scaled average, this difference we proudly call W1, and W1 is 1.28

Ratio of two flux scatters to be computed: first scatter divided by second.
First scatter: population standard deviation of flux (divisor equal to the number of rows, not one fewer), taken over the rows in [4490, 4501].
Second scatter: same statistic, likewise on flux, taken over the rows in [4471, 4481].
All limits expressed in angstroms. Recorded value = 1.2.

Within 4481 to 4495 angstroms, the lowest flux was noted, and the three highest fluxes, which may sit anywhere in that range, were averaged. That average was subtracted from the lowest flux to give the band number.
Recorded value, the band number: -0.69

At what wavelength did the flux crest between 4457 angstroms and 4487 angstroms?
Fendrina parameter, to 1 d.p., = 4458.0 angstroms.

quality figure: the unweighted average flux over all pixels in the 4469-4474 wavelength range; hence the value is 2.5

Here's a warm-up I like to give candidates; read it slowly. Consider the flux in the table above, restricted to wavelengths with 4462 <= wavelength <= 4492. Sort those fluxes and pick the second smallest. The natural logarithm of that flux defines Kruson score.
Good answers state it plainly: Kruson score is 0.63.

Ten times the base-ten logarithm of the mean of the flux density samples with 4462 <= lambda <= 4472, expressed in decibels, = 3.81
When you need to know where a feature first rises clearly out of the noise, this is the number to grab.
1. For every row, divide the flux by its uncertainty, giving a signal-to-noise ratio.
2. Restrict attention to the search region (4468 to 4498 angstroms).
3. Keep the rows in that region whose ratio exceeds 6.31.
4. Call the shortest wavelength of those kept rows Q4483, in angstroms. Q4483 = 4468.5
